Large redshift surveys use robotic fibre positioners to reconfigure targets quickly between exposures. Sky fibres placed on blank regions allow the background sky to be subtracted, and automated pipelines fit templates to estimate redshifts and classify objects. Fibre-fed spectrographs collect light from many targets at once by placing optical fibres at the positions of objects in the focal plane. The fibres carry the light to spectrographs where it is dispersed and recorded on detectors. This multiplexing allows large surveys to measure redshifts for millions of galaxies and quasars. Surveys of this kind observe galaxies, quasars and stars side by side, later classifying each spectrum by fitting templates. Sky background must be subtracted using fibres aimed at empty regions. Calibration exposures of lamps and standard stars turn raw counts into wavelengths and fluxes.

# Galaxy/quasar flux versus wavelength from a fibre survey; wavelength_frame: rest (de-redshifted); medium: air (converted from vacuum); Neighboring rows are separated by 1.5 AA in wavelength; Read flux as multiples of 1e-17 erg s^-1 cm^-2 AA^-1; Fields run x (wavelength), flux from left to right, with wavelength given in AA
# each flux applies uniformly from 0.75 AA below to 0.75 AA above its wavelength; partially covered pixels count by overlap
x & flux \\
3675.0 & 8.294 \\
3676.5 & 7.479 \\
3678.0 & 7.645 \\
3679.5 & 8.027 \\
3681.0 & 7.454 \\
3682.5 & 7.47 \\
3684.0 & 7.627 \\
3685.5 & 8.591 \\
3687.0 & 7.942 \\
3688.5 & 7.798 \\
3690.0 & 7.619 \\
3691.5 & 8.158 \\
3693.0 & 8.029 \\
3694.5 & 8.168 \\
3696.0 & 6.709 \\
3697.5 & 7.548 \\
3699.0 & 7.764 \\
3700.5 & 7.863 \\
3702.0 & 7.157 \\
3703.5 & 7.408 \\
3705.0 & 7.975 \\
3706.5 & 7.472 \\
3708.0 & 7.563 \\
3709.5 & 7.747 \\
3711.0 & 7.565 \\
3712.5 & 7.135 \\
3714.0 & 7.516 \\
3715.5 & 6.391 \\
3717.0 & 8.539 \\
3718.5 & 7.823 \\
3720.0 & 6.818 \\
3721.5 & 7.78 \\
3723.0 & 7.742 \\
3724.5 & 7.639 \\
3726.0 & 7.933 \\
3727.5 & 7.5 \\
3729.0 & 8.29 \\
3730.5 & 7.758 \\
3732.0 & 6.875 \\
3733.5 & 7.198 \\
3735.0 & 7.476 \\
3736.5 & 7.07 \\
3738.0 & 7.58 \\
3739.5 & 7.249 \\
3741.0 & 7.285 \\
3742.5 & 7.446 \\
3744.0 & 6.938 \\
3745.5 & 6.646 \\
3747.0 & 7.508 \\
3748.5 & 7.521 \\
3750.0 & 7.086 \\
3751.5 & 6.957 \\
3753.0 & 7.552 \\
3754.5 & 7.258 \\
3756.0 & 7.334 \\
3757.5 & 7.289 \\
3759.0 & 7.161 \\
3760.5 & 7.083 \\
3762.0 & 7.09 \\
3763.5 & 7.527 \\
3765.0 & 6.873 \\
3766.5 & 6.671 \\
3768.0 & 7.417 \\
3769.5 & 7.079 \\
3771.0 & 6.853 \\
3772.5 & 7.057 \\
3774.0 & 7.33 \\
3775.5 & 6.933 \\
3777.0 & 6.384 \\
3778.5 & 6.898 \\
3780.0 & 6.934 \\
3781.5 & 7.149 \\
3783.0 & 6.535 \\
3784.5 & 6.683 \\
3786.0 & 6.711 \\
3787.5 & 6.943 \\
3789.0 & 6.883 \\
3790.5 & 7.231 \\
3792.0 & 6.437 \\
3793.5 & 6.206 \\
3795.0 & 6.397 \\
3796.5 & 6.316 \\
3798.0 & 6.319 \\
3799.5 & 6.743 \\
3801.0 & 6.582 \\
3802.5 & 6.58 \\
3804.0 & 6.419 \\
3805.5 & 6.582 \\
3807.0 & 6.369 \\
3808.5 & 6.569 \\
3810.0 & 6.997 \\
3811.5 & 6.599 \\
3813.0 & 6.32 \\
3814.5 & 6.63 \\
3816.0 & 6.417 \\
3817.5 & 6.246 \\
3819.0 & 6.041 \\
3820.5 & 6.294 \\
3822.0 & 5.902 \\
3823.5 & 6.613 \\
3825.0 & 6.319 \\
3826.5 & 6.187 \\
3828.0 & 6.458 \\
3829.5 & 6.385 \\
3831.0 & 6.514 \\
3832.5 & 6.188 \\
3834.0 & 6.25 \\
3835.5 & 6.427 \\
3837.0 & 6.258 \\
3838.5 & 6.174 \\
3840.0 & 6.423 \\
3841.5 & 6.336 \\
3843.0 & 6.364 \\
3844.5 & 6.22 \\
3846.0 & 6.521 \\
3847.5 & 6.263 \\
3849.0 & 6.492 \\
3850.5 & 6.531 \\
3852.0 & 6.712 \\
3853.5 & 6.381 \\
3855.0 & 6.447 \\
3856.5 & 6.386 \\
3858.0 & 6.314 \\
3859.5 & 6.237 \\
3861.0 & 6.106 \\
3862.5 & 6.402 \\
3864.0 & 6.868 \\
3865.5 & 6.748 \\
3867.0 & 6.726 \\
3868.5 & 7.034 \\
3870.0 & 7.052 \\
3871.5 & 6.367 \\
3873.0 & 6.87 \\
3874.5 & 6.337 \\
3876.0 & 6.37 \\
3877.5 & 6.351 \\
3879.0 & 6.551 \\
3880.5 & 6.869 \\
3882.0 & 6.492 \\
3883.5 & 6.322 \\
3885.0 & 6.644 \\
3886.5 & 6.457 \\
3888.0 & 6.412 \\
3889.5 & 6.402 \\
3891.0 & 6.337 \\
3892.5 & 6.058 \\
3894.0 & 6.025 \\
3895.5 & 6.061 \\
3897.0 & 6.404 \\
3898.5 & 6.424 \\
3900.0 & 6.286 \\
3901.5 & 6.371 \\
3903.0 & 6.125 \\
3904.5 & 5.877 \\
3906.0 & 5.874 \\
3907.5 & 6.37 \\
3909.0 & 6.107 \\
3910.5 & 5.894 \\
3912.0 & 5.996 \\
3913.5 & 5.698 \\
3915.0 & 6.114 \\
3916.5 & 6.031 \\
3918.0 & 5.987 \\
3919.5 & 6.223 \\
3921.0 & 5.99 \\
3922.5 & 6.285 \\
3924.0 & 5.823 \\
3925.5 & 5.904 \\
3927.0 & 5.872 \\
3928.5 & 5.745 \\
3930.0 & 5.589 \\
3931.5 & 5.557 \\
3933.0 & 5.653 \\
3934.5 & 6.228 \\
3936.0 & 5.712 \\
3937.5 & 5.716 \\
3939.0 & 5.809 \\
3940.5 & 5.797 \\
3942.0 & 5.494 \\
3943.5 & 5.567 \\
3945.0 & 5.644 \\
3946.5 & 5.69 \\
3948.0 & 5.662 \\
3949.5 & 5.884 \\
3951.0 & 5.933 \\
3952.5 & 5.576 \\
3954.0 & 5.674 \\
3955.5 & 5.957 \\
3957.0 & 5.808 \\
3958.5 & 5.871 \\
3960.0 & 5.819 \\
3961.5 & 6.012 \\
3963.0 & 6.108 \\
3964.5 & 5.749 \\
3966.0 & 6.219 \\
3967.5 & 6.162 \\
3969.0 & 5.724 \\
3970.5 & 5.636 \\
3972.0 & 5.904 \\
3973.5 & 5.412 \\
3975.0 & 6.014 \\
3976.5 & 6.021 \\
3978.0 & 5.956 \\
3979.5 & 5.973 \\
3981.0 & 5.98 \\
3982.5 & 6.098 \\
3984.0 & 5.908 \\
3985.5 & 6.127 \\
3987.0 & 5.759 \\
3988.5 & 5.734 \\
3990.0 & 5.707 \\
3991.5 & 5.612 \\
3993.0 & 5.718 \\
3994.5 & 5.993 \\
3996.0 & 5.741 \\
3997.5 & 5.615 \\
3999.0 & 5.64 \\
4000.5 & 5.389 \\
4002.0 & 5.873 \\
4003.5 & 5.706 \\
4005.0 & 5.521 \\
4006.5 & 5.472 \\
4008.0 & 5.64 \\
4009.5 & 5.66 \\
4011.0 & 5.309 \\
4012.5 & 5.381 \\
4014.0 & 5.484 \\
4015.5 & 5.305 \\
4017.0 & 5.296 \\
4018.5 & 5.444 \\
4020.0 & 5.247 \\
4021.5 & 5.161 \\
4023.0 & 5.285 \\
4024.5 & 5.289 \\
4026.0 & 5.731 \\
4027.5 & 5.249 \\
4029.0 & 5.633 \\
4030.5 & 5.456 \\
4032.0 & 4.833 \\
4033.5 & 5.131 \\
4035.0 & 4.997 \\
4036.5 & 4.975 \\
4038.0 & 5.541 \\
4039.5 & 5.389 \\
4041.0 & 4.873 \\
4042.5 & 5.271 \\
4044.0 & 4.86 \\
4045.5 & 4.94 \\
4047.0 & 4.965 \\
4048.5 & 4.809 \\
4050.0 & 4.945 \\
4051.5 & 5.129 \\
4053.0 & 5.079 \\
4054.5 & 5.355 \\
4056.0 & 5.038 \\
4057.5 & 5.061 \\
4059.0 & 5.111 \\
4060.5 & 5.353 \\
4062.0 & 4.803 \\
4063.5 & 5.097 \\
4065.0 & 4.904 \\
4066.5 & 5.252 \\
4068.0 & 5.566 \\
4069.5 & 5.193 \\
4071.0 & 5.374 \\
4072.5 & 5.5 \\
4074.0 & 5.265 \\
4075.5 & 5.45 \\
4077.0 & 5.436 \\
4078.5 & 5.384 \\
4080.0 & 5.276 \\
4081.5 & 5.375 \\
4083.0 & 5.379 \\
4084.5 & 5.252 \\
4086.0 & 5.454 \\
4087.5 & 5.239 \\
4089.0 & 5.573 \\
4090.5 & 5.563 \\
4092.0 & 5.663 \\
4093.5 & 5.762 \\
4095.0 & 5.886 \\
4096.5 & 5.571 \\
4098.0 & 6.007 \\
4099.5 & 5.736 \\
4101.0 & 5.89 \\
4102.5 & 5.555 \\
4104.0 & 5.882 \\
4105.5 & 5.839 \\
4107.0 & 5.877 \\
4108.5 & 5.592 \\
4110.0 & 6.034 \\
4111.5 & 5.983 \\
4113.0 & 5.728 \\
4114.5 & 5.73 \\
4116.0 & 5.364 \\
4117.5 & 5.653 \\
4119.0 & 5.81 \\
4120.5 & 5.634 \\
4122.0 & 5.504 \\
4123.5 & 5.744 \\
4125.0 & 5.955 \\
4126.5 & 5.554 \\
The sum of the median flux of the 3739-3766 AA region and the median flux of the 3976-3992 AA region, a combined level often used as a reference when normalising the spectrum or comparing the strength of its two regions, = 13.2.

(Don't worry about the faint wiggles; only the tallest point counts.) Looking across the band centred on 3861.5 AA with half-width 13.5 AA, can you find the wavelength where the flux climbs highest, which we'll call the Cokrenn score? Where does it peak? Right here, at 3870.0 AA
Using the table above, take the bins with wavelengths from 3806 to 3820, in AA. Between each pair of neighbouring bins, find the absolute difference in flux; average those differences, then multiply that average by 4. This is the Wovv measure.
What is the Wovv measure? 1.1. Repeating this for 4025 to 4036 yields 1.4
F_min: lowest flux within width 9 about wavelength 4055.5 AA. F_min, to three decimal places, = 5.038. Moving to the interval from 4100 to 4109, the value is 5.555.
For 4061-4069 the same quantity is 4.803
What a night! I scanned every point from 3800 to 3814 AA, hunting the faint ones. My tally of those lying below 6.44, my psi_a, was 3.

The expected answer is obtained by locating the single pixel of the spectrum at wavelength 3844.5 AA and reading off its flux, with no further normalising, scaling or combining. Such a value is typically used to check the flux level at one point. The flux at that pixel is 6.22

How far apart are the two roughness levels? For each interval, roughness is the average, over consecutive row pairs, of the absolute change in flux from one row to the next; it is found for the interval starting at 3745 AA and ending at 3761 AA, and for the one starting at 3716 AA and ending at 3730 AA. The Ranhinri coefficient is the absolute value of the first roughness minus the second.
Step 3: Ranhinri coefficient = 0.277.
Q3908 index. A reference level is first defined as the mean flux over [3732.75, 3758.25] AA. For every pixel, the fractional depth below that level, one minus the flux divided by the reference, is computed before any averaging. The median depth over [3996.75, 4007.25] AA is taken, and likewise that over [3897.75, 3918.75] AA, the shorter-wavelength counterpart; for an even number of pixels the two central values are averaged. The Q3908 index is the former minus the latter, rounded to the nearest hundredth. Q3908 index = 0.06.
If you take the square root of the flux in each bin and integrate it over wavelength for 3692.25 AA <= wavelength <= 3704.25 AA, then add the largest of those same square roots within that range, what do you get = 35.9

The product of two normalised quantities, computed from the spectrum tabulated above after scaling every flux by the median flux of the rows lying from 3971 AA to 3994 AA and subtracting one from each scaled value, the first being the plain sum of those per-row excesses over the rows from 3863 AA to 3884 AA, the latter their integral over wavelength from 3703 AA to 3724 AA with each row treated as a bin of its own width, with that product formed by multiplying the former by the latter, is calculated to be 10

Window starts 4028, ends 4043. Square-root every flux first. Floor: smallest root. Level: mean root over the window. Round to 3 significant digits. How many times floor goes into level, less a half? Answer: 0.538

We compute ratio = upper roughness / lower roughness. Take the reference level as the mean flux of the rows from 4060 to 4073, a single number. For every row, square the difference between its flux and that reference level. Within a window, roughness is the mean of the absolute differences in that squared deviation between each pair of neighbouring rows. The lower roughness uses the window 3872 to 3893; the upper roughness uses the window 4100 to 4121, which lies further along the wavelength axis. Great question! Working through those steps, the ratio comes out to 0.41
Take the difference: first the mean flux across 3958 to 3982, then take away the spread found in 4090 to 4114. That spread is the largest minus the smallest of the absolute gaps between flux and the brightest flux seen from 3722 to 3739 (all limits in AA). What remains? 5.43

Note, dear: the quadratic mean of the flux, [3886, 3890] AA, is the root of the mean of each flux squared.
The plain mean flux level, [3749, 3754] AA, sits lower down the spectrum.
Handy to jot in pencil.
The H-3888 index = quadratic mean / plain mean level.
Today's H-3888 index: 0.89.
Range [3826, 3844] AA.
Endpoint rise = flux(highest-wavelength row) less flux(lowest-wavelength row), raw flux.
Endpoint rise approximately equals 0.18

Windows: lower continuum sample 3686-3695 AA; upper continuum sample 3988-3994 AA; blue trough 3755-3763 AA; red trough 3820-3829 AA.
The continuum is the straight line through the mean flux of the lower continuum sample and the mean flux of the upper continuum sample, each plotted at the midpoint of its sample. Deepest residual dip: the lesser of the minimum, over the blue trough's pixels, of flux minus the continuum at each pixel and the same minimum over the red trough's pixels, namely -1.1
